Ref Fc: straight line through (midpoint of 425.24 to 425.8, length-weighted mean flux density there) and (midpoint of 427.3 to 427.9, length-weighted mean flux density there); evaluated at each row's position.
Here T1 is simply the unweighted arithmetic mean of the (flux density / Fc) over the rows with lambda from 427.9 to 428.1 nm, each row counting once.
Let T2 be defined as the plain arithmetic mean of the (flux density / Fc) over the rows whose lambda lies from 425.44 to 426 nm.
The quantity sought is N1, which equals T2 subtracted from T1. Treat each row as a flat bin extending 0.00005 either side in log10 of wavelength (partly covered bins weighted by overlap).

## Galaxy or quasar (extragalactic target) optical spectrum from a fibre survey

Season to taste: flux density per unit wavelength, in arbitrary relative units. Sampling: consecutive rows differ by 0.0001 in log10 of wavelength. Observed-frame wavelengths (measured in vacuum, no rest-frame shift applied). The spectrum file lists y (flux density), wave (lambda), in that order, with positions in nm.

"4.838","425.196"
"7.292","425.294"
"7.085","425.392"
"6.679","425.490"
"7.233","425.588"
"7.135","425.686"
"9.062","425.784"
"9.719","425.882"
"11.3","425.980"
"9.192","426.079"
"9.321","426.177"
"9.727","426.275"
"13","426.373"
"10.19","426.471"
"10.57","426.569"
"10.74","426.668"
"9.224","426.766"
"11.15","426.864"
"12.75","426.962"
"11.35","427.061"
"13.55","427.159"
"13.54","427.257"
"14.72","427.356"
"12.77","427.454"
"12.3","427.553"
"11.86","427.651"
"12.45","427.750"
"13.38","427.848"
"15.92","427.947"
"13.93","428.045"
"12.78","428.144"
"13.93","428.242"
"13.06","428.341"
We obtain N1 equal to -0.01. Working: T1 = 1.07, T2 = 1.07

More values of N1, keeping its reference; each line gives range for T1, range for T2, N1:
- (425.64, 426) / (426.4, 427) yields 0.12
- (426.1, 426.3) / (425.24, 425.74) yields 0.05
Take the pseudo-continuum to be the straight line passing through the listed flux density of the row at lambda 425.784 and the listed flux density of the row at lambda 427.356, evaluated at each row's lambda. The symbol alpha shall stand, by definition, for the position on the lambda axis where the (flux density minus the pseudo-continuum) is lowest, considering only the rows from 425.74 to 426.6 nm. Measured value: 426.471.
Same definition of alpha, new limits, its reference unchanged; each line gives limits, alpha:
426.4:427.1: 426.766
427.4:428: 427.651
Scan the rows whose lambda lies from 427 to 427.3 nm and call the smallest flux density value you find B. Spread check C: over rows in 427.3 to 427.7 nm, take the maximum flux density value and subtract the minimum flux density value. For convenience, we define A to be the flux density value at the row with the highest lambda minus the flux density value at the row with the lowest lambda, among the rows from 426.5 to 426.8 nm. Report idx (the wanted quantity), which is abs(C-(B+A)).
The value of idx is 7.1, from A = -1.3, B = 11.35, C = 2.9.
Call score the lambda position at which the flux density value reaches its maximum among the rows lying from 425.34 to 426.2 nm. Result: 425.980 nm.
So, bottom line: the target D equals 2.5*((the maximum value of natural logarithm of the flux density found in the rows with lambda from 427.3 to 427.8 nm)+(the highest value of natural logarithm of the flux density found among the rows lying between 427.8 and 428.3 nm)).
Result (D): 13.6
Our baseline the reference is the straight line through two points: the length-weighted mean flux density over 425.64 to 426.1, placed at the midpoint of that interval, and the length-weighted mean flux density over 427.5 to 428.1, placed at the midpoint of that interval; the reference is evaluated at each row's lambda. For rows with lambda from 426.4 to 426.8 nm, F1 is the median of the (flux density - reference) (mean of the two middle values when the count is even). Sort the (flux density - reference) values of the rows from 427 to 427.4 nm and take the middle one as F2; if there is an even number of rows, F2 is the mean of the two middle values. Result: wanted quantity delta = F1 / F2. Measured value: -0.2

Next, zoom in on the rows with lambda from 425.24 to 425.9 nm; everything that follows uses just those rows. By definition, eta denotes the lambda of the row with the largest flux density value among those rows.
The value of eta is 425.882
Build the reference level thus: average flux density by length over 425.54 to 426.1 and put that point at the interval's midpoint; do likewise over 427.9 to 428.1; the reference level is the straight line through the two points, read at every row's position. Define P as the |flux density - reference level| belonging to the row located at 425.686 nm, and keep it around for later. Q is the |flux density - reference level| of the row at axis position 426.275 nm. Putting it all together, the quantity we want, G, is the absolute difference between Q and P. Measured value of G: 1.0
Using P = 1.4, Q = 0.4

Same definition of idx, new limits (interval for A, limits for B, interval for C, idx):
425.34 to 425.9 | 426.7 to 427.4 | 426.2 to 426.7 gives 8.6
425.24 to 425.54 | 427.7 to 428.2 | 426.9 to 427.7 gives 8.5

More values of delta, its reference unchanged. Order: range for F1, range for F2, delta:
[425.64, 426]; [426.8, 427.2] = 0.4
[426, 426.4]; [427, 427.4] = -0.3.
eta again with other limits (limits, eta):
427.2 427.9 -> 427.356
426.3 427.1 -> 426.373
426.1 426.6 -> 426.373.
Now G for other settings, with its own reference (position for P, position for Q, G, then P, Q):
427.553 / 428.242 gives 0.2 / 1.3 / 1.6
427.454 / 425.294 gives 0.4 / 0.6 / 0.2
